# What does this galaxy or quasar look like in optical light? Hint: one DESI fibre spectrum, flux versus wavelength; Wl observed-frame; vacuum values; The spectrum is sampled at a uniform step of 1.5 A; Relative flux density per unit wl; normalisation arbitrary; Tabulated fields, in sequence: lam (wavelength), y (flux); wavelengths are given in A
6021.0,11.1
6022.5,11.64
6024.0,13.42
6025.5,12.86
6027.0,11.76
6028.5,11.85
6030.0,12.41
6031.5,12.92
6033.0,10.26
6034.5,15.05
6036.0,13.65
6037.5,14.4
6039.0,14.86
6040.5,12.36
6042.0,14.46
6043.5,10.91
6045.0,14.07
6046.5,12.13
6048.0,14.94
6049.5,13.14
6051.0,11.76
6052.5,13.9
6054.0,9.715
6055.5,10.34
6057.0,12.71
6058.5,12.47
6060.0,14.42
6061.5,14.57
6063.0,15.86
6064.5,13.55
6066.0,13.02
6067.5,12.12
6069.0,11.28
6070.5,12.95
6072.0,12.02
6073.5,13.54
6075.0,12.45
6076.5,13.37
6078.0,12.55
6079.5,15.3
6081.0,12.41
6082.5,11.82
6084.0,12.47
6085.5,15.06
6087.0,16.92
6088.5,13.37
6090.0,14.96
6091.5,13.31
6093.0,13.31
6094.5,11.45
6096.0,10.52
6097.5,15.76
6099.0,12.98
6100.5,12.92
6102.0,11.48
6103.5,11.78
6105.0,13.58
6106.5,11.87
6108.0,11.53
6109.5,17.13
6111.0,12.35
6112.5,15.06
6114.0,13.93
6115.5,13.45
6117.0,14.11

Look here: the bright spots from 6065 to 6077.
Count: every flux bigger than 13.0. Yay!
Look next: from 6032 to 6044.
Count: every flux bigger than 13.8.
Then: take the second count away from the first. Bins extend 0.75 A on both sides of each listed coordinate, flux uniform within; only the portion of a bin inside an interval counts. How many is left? -1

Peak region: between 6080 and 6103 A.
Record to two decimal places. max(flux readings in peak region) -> 16.92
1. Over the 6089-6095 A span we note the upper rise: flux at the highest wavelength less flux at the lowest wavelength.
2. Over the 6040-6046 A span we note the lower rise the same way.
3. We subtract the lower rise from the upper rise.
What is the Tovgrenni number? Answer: -5.2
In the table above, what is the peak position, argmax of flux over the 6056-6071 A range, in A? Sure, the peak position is 6063.0 A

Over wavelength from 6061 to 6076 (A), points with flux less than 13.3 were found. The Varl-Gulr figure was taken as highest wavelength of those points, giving 6075.0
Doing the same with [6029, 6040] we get 6033.0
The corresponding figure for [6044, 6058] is 6057.0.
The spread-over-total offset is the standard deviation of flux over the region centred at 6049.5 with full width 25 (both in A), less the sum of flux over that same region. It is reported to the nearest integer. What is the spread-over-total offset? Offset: -220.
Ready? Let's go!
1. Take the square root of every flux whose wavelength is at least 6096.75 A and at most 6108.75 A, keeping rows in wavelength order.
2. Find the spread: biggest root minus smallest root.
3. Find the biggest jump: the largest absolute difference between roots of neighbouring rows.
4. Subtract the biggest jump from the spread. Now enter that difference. 0.21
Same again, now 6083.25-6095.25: 0.27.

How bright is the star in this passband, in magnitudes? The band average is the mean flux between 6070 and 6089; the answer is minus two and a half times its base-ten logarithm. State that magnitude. -2.82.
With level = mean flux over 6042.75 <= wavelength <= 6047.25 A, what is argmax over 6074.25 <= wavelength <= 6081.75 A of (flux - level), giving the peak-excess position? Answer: 6079.5 A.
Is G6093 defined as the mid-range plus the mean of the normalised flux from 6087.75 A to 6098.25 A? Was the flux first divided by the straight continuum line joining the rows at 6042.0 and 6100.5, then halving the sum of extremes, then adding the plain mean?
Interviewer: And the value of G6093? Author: 2.02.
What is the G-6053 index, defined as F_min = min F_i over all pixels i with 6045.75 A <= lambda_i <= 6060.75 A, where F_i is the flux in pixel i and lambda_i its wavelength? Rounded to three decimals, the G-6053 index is 9.715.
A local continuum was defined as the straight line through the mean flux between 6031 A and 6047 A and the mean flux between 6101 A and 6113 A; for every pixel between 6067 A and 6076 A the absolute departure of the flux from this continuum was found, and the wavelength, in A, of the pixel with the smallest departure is 6070.5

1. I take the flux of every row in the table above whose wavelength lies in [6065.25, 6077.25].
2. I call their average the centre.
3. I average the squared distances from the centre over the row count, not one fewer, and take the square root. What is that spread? 0.72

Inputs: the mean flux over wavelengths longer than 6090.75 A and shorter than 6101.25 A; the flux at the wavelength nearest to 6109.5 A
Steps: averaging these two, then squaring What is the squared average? 225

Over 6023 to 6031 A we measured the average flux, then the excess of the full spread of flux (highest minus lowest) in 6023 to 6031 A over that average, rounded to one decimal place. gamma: -10.8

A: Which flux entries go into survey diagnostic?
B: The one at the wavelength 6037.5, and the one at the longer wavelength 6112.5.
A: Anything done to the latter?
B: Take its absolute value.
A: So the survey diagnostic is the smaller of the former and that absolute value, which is 14.4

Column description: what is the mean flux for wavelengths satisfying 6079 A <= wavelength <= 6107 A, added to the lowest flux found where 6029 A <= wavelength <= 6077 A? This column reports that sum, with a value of 22.9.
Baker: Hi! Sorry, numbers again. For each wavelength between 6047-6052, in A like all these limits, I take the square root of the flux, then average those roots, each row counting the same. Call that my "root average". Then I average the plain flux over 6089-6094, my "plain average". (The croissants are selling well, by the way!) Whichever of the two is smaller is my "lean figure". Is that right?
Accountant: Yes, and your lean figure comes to 3.64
